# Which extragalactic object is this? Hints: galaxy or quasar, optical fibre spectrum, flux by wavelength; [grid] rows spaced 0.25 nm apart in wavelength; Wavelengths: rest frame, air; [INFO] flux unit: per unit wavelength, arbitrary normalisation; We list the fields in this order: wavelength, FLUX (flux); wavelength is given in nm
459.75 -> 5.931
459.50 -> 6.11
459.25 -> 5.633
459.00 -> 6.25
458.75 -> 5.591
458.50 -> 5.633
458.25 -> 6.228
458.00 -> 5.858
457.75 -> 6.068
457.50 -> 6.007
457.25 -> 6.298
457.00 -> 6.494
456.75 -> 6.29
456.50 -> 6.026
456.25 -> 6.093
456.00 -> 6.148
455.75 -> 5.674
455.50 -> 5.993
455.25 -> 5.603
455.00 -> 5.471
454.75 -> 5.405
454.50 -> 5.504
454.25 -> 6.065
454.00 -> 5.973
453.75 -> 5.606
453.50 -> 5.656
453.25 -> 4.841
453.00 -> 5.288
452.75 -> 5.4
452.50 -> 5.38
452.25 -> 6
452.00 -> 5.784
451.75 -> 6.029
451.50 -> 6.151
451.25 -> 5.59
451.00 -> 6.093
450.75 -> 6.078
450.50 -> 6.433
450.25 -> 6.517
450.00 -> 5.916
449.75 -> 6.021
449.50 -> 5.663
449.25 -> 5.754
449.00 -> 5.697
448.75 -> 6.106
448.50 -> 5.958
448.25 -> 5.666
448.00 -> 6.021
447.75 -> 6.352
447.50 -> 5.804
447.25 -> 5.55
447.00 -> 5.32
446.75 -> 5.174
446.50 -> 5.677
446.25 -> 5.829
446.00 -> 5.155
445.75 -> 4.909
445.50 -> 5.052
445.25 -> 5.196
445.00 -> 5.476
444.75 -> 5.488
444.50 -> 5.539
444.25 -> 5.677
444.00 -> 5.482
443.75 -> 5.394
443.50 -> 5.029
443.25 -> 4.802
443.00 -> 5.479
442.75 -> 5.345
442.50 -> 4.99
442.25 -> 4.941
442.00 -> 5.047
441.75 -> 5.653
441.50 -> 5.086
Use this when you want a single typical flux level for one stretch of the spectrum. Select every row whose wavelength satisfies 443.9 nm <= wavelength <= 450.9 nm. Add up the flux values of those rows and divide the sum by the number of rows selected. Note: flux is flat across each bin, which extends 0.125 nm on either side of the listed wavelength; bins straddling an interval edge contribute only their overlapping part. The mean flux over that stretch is 5.7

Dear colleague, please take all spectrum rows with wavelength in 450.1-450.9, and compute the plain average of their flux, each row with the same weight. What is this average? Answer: 6.3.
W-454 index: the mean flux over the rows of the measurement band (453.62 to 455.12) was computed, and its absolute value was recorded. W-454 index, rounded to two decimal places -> 5.67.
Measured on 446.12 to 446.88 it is 5.56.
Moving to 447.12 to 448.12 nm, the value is 5.93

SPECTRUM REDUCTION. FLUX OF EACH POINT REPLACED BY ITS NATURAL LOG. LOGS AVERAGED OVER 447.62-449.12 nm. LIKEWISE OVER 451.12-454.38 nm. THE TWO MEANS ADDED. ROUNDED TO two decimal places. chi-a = 3.52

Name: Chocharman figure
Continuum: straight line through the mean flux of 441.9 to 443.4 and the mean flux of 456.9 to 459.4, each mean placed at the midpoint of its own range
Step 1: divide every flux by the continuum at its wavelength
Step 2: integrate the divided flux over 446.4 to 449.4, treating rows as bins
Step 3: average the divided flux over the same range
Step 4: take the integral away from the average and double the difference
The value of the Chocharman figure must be -4.26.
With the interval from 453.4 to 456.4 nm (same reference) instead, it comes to -3.97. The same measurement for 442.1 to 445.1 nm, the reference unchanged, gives -4.11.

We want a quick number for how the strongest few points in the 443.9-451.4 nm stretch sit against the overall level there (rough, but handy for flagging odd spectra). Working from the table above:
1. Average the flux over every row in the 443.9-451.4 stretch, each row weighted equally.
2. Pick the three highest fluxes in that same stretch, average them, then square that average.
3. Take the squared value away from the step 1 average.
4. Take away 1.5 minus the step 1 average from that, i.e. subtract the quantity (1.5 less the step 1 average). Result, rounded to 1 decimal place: -31.5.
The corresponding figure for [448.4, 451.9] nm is -30.0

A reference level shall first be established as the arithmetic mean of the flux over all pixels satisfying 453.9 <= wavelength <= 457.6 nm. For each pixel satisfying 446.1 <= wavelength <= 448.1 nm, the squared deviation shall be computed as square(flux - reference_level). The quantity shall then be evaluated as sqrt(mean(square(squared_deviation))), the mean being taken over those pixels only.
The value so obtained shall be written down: 0.26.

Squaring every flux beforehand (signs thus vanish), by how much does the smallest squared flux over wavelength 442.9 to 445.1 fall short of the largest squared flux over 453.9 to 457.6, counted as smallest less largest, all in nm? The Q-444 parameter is -19.1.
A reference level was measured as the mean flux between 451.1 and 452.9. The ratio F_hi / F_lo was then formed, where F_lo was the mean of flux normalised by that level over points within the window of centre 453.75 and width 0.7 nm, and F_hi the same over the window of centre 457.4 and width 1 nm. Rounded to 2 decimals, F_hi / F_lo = 1.08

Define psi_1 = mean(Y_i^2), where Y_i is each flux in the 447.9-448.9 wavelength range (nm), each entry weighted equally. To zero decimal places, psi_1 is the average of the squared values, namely 35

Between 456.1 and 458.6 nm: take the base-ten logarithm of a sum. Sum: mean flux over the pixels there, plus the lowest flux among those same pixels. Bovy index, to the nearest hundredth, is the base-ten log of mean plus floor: 1.07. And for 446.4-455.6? 1.03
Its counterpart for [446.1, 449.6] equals 1.04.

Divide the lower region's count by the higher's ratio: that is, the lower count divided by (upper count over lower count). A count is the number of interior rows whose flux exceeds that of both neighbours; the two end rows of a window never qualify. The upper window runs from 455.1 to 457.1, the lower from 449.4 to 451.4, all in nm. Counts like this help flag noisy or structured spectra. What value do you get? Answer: 4.5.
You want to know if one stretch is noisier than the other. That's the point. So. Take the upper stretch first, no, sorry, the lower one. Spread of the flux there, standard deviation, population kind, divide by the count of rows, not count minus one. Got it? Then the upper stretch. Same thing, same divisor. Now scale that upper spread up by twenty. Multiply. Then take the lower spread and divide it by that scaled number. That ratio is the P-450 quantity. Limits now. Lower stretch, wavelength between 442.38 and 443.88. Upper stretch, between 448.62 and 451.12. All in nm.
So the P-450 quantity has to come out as 0.045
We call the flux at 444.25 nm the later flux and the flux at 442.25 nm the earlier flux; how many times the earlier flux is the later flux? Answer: 1.15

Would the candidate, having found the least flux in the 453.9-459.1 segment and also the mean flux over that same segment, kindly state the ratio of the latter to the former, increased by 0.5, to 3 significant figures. 1.60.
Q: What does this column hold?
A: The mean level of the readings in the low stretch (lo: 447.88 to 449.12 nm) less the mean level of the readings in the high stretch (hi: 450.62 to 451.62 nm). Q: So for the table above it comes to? -0.09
